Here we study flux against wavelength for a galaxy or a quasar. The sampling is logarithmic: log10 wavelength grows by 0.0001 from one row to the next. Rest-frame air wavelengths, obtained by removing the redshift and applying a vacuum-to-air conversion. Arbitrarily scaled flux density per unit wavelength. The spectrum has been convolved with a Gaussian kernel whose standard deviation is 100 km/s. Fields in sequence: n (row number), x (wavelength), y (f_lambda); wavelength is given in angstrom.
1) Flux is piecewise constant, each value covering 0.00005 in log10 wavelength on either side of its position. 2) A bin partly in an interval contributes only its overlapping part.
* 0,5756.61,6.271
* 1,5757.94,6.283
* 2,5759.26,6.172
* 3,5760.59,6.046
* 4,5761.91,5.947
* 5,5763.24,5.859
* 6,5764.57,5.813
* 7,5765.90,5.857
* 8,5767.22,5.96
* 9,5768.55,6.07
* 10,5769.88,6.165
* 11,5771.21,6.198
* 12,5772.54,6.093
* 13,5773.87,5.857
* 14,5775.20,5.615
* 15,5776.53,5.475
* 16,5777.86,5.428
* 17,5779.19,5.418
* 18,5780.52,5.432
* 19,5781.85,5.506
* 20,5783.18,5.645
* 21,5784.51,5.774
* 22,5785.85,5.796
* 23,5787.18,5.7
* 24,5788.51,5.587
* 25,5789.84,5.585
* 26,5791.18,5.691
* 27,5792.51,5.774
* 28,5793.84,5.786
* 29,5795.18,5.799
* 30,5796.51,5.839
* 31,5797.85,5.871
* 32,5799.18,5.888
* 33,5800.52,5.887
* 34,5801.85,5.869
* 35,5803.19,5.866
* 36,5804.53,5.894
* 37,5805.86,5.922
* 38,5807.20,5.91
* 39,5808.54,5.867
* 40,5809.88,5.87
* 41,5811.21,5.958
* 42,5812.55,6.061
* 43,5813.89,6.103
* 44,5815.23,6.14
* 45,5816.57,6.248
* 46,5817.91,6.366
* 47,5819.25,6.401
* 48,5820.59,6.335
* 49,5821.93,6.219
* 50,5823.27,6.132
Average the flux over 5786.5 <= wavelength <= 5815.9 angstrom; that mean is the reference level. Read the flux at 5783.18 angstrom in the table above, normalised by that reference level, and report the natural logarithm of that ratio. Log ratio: -0.037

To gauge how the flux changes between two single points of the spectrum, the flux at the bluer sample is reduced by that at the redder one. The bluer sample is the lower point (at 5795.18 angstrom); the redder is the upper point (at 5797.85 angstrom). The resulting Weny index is -0.07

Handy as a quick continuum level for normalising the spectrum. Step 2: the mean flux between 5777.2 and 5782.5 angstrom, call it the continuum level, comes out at 5.45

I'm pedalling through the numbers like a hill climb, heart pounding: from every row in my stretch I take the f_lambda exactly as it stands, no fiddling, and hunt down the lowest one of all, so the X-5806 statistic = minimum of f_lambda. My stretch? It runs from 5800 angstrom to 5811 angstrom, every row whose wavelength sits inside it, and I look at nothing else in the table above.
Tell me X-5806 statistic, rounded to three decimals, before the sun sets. 5.866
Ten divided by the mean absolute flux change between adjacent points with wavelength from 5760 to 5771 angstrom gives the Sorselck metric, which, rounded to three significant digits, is 120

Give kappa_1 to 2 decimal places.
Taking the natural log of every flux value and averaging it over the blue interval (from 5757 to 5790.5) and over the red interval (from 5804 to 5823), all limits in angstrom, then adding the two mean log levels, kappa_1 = 3.57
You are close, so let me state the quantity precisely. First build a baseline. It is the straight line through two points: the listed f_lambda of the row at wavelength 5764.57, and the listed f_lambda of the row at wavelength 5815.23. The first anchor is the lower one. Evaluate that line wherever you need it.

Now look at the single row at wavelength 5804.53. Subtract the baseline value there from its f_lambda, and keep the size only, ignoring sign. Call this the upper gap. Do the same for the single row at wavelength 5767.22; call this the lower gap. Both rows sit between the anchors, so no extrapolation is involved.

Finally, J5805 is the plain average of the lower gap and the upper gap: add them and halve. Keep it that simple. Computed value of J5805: 0.15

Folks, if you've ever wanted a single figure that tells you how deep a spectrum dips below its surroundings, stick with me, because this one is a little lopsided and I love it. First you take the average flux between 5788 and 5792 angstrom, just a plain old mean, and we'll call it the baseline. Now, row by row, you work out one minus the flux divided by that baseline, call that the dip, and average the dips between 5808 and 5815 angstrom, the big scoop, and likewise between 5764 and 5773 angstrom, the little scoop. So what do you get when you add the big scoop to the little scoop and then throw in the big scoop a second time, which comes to -0.20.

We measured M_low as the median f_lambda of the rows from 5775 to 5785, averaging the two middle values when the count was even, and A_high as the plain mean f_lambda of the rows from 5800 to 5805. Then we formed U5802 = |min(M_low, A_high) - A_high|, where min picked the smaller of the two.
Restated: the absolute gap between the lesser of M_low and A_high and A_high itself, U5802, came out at 0.39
